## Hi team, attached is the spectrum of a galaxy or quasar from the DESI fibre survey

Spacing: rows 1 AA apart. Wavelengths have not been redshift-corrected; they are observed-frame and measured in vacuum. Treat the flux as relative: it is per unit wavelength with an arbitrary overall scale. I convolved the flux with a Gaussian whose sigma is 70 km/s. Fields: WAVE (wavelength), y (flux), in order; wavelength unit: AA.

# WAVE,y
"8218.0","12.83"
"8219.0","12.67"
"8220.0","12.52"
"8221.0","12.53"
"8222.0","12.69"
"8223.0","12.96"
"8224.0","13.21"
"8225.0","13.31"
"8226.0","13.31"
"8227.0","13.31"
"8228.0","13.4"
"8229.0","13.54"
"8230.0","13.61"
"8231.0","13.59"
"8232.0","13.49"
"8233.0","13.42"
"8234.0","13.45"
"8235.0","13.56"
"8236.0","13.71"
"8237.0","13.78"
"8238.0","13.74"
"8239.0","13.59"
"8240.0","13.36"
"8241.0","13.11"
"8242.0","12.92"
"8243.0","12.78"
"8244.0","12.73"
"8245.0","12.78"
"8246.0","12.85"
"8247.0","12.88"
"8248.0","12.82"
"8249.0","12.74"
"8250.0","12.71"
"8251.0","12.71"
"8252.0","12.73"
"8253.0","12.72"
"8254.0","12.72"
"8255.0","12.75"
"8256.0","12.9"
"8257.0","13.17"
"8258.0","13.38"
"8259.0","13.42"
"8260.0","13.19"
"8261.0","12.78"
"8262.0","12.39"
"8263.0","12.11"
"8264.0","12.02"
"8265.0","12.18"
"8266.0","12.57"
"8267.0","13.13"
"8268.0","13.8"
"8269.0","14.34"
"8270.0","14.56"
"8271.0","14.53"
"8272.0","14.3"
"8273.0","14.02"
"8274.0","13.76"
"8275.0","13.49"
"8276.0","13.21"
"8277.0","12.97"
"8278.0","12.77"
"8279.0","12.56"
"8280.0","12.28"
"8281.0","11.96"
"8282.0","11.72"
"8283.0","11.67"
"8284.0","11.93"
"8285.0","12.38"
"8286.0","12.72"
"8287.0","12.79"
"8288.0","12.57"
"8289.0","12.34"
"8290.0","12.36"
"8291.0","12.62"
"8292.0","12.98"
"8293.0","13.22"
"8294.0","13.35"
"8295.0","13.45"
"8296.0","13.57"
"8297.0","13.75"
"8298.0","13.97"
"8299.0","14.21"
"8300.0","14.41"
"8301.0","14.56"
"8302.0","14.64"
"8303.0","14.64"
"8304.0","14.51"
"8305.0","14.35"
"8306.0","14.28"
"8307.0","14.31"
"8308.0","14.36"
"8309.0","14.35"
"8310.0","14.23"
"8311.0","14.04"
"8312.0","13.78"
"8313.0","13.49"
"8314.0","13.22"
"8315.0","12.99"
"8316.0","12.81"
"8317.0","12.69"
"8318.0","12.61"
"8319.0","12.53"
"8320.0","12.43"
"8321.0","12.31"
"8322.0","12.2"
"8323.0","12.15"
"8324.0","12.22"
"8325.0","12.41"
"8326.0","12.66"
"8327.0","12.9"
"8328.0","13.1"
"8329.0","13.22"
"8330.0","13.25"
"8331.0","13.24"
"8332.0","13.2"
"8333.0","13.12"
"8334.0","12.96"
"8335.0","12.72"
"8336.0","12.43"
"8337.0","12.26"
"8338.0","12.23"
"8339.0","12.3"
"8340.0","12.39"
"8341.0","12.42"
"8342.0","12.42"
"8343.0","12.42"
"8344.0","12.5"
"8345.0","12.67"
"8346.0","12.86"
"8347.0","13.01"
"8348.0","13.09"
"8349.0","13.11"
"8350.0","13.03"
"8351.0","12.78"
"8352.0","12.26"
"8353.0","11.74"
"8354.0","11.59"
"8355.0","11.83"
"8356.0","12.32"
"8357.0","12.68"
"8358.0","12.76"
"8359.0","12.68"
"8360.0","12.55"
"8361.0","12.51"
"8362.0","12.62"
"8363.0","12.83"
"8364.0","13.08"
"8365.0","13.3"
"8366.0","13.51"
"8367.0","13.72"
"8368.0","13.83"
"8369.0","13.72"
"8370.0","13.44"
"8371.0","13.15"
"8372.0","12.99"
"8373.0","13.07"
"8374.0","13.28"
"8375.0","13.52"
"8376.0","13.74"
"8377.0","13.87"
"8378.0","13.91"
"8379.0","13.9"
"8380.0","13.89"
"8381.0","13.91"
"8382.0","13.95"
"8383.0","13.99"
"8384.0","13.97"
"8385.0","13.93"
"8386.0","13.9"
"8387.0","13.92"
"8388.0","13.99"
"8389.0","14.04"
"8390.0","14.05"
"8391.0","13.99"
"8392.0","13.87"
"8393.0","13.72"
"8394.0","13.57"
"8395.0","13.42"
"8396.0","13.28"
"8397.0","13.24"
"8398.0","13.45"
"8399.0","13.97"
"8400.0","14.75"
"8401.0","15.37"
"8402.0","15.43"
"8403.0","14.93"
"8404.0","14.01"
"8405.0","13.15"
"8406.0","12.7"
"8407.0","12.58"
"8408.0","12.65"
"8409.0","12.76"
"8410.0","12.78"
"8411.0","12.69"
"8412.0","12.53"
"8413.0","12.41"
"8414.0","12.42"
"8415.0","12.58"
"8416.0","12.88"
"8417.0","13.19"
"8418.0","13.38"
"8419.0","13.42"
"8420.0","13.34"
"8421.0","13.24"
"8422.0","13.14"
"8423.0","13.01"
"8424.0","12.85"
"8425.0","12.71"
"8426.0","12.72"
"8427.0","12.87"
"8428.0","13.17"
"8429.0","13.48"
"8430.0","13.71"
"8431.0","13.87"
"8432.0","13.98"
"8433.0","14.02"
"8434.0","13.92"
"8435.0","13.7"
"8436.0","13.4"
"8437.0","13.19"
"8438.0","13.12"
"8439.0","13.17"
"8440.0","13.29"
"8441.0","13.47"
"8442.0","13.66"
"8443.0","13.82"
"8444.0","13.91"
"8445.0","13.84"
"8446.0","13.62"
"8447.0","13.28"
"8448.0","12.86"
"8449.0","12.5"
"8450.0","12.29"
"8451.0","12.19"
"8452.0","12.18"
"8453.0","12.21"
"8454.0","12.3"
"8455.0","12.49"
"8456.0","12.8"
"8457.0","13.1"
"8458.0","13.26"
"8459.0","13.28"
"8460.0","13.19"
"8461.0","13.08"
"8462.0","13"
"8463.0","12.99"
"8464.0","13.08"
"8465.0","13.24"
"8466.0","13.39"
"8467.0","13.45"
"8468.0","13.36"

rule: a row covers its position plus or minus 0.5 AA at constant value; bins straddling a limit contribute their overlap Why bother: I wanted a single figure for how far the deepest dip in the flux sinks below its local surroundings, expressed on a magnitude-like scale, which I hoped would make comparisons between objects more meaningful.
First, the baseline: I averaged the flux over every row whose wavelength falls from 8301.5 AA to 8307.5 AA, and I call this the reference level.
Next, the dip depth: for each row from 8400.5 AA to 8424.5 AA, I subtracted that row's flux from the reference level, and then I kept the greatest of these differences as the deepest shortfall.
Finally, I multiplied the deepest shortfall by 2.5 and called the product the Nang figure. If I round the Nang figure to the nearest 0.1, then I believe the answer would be 5.1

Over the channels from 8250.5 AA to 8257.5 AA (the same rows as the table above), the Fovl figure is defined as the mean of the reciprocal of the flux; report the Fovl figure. 0.078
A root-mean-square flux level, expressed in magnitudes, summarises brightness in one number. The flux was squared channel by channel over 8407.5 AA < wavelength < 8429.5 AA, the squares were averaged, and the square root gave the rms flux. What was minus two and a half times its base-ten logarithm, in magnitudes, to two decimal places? -2.78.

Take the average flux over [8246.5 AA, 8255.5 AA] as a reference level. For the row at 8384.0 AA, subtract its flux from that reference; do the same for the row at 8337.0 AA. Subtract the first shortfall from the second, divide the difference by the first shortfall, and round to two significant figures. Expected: -1.4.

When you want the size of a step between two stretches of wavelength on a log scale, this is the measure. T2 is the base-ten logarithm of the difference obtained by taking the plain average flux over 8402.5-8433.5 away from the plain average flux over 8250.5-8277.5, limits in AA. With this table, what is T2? -1.35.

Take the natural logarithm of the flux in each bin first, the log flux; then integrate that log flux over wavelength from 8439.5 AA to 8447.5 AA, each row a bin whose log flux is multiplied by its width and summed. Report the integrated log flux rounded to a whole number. 21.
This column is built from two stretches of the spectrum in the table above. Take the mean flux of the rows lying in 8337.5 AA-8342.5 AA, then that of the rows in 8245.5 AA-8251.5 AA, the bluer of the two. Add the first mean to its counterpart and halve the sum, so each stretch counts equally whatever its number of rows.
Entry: 12.6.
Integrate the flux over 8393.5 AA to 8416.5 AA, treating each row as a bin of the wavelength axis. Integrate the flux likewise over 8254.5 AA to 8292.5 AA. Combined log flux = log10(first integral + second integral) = 2.90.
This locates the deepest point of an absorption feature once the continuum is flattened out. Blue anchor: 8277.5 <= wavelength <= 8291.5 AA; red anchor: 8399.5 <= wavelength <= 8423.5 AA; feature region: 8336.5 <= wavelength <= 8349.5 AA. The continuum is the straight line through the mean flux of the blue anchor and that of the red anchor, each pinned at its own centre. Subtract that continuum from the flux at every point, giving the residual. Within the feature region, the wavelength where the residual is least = 8338.0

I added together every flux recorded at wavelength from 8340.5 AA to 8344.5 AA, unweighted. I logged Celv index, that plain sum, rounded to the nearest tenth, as 49.8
